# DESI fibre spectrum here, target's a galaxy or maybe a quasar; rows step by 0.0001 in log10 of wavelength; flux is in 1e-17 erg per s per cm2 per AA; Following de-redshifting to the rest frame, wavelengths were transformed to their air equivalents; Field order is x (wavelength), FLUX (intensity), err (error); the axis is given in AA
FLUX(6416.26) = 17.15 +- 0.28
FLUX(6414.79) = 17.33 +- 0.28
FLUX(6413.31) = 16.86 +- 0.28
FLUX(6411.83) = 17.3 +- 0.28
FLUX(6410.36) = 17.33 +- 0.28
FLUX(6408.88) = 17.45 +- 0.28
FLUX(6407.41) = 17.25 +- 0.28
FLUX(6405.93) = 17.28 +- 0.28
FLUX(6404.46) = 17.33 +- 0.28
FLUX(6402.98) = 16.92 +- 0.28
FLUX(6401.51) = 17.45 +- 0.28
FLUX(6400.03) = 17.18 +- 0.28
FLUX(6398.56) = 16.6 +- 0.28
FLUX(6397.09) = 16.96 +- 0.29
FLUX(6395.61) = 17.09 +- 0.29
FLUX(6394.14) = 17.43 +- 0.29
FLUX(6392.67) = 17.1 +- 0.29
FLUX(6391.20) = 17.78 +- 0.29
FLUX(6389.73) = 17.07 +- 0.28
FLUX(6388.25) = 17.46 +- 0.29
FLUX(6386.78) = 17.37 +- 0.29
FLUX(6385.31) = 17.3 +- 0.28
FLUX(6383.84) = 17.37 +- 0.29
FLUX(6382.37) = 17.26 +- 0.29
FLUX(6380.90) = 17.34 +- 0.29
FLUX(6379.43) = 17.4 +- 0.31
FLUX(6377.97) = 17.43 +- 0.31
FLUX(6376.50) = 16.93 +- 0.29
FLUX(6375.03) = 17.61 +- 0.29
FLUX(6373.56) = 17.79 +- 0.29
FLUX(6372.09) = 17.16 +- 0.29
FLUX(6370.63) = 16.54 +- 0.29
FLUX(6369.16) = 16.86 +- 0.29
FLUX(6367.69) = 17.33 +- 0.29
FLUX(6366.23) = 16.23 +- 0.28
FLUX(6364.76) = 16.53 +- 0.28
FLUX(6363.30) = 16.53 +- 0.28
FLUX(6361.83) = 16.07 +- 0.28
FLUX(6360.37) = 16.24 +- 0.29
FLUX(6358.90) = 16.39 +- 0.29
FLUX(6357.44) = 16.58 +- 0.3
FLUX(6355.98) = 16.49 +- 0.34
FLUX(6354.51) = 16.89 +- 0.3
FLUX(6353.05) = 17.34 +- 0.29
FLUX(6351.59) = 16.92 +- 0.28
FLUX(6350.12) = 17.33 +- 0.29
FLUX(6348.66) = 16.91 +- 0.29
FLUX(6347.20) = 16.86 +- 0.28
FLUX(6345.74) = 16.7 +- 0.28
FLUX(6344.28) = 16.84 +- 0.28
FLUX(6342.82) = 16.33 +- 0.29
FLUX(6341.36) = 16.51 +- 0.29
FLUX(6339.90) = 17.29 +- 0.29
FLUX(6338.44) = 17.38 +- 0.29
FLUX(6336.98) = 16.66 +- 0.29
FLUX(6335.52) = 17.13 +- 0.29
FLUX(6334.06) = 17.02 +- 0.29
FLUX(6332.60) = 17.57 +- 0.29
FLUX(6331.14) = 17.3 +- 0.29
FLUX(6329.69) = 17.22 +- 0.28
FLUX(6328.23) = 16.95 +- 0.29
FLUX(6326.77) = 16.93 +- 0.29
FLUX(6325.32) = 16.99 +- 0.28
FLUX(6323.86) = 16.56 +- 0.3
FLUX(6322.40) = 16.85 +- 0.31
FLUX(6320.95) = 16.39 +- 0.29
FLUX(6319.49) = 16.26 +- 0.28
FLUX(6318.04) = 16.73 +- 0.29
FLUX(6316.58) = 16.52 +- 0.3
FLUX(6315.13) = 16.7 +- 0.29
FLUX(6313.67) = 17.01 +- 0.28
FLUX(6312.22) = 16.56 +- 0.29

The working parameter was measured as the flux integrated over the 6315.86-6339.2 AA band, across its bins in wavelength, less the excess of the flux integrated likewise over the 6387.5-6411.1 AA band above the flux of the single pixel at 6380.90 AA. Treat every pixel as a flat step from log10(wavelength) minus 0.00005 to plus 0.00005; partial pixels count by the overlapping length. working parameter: 5.2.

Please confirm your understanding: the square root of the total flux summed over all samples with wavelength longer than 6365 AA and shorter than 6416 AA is 24.2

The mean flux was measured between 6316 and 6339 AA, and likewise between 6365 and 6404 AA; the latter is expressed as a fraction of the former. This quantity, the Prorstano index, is 1.02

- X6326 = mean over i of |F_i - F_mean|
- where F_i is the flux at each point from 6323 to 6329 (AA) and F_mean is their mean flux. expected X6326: 0.15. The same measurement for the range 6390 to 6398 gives 0.27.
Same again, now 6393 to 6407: 0.22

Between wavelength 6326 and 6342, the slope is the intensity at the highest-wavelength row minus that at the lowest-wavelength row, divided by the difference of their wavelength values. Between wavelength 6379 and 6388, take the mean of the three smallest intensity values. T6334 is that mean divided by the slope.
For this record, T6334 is -601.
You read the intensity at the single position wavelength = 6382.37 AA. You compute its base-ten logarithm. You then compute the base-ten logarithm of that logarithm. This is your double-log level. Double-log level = 0.092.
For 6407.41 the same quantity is 0.092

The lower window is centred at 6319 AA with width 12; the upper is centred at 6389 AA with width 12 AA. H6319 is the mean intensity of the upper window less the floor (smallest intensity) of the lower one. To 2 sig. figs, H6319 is 1.1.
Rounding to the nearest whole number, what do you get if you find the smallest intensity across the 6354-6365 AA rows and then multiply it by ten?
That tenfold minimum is 161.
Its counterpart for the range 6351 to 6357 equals 165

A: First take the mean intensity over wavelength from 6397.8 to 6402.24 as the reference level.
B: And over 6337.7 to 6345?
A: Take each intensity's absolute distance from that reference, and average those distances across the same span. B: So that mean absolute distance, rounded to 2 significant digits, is 0.41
